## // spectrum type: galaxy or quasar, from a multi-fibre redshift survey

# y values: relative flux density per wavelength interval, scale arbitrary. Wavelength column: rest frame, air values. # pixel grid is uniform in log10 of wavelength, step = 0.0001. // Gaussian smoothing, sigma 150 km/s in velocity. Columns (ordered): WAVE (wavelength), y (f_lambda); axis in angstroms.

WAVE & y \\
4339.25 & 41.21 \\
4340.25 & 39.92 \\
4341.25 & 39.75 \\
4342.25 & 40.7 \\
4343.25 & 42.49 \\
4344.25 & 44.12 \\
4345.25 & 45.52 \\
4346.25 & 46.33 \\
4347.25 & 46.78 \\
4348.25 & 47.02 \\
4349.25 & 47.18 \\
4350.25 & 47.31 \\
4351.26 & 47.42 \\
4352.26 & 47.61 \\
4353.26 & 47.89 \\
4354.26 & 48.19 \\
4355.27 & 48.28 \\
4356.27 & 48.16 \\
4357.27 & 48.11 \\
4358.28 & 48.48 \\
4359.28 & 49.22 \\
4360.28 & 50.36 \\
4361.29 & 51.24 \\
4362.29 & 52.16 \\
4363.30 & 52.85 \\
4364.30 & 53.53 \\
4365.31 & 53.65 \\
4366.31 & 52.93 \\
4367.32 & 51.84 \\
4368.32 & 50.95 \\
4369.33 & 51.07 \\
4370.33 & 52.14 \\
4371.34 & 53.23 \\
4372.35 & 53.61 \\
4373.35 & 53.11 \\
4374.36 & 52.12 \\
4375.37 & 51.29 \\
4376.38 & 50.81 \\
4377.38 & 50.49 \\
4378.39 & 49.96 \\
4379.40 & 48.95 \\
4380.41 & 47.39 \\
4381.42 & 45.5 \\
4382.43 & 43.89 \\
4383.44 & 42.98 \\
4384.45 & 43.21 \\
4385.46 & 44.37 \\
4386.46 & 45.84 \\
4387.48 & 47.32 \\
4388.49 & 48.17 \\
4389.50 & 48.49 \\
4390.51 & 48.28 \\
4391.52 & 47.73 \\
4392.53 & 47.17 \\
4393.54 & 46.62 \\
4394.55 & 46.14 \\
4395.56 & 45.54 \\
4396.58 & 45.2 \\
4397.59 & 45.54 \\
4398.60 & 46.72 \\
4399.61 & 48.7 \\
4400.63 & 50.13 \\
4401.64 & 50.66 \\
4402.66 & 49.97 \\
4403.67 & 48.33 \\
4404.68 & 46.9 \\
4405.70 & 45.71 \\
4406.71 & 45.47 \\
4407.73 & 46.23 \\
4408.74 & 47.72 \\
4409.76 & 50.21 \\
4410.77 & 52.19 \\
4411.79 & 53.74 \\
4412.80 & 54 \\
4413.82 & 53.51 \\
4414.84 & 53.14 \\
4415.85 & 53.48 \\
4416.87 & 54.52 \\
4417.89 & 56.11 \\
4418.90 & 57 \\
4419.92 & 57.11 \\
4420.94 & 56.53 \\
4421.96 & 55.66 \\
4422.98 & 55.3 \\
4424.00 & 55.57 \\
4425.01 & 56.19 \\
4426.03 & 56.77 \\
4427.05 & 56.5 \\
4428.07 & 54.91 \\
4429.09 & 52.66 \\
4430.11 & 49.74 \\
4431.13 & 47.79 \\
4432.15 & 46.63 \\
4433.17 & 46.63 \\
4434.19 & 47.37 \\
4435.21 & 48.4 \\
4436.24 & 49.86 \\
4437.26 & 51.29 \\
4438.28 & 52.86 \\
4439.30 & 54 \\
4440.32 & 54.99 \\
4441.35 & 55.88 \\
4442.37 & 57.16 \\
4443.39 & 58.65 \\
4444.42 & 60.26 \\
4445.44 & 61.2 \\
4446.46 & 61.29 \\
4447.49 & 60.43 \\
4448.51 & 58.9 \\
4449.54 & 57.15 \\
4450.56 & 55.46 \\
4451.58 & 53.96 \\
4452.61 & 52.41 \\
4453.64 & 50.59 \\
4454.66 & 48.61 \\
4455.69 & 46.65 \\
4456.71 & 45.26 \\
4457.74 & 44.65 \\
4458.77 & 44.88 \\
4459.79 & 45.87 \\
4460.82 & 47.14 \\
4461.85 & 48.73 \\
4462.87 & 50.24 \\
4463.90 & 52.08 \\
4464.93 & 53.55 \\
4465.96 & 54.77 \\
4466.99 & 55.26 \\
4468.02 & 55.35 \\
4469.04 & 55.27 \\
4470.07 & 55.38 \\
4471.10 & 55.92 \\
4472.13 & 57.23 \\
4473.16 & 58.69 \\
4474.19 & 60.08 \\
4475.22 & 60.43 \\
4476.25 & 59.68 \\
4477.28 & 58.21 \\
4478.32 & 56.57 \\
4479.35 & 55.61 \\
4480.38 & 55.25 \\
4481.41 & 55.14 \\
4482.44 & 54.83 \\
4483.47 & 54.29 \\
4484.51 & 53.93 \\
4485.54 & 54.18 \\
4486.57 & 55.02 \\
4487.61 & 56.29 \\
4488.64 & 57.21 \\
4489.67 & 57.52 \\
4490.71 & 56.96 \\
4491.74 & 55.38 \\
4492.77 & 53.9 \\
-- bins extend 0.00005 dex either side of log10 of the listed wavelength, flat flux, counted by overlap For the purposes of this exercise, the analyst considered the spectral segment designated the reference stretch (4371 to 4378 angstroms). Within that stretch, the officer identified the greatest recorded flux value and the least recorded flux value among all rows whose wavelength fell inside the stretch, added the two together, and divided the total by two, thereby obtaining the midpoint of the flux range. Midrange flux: 52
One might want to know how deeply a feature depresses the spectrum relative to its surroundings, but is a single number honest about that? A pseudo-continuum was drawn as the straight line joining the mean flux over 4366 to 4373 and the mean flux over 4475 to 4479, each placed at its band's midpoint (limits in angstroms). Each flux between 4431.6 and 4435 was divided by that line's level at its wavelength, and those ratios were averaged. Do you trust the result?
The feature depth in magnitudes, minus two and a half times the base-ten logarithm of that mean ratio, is 0.19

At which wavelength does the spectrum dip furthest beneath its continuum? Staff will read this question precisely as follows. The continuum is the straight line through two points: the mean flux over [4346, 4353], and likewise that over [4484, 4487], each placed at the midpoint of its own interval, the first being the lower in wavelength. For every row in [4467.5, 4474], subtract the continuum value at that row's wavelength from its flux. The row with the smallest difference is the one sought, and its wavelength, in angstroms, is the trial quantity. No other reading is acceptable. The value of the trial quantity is 4469.04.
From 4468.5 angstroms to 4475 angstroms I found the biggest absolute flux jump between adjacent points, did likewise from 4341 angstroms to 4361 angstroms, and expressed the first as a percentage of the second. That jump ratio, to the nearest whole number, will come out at 82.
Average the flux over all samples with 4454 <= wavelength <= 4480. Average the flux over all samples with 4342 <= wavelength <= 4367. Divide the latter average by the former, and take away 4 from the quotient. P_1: -3.09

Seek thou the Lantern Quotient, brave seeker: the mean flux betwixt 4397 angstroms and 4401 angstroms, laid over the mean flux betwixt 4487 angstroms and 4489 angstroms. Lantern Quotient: 0.84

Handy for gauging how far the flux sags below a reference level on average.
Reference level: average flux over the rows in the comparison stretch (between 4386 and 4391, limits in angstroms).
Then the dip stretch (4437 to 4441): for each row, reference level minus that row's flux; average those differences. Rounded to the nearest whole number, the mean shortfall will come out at -6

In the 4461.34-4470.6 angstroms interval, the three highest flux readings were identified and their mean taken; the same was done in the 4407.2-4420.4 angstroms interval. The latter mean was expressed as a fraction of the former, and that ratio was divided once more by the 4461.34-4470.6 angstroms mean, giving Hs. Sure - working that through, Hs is 0.0185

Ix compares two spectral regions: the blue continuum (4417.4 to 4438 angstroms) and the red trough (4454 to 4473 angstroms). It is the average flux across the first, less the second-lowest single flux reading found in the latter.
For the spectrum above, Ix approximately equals 8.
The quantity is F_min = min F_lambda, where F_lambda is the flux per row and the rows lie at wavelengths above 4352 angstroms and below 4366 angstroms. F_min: 47.61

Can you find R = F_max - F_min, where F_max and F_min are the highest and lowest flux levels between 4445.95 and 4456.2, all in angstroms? 14.6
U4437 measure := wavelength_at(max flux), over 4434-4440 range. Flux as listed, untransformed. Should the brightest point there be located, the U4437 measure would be 4439.30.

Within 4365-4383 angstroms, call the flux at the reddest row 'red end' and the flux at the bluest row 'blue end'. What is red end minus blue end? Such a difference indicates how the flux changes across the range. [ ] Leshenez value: -9.8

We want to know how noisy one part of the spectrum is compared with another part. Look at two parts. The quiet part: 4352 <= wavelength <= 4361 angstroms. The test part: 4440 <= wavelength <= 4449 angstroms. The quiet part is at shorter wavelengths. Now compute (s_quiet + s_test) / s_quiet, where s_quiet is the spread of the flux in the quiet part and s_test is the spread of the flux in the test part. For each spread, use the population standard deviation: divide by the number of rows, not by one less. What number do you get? 3.8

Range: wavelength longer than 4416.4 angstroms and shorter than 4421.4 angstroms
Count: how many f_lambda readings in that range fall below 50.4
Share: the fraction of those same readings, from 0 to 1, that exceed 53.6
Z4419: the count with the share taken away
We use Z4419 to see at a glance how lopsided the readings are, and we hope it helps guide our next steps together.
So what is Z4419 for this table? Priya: -1.0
